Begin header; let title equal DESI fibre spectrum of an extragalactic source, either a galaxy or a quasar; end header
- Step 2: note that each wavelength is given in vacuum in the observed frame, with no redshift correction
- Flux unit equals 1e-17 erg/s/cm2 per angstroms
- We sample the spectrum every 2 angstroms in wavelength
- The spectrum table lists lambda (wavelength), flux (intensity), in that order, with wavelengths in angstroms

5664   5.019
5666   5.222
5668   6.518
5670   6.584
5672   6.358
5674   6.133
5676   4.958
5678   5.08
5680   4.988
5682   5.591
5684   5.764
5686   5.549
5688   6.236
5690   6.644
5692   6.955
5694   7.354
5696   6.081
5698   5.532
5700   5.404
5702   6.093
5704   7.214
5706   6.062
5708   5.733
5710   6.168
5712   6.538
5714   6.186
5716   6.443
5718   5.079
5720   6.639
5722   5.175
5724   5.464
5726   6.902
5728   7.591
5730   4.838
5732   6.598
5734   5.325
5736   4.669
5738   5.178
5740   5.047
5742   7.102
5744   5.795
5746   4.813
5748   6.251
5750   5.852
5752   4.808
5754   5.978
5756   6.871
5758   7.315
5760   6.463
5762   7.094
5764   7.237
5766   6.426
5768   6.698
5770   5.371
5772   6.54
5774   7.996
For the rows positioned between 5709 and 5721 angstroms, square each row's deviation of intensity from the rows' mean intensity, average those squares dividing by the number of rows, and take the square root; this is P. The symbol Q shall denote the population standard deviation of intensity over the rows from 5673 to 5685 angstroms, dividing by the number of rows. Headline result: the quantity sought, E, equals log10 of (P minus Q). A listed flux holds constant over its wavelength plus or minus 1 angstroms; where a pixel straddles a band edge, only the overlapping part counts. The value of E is -1.11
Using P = 0.52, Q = 0.44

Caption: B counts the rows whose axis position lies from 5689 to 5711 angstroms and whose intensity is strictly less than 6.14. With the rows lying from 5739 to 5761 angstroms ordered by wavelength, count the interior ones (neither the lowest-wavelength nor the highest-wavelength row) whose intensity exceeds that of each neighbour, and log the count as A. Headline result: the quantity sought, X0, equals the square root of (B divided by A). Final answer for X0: 1.4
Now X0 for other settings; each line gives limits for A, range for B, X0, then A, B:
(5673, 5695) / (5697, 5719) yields 1.7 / 2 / 6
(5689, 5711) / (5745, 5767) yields 1.4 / 2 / 4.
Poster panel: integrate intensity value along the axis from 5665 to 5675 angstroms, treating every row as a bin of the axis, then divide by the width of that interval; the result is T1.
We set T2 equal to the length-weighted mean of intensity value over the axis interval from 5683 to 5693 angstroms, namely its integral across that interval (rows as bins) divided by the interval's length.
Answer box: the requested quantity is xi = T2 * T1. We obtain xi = 38.4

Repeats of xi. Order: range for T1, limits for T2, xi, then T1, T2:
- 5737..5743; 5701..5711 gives 36.1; 5.8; 6.25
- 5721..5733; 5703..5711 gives 38.4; 6.1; 6.29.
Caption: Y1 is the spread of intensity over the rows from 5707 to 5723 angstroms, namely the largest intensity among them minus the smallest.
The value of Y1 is 1.6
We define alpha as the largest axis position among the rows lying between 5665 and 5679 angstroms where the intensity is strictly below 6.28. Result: 5678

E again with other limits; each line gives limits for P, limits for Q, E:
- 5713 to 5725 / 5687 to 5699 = -1.68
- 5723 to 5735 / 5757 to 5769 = -0.21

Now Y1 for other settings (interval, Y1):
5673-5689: 1.3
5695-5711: 1.8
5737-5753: 2.3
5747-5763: 2.5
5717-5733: 2.8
